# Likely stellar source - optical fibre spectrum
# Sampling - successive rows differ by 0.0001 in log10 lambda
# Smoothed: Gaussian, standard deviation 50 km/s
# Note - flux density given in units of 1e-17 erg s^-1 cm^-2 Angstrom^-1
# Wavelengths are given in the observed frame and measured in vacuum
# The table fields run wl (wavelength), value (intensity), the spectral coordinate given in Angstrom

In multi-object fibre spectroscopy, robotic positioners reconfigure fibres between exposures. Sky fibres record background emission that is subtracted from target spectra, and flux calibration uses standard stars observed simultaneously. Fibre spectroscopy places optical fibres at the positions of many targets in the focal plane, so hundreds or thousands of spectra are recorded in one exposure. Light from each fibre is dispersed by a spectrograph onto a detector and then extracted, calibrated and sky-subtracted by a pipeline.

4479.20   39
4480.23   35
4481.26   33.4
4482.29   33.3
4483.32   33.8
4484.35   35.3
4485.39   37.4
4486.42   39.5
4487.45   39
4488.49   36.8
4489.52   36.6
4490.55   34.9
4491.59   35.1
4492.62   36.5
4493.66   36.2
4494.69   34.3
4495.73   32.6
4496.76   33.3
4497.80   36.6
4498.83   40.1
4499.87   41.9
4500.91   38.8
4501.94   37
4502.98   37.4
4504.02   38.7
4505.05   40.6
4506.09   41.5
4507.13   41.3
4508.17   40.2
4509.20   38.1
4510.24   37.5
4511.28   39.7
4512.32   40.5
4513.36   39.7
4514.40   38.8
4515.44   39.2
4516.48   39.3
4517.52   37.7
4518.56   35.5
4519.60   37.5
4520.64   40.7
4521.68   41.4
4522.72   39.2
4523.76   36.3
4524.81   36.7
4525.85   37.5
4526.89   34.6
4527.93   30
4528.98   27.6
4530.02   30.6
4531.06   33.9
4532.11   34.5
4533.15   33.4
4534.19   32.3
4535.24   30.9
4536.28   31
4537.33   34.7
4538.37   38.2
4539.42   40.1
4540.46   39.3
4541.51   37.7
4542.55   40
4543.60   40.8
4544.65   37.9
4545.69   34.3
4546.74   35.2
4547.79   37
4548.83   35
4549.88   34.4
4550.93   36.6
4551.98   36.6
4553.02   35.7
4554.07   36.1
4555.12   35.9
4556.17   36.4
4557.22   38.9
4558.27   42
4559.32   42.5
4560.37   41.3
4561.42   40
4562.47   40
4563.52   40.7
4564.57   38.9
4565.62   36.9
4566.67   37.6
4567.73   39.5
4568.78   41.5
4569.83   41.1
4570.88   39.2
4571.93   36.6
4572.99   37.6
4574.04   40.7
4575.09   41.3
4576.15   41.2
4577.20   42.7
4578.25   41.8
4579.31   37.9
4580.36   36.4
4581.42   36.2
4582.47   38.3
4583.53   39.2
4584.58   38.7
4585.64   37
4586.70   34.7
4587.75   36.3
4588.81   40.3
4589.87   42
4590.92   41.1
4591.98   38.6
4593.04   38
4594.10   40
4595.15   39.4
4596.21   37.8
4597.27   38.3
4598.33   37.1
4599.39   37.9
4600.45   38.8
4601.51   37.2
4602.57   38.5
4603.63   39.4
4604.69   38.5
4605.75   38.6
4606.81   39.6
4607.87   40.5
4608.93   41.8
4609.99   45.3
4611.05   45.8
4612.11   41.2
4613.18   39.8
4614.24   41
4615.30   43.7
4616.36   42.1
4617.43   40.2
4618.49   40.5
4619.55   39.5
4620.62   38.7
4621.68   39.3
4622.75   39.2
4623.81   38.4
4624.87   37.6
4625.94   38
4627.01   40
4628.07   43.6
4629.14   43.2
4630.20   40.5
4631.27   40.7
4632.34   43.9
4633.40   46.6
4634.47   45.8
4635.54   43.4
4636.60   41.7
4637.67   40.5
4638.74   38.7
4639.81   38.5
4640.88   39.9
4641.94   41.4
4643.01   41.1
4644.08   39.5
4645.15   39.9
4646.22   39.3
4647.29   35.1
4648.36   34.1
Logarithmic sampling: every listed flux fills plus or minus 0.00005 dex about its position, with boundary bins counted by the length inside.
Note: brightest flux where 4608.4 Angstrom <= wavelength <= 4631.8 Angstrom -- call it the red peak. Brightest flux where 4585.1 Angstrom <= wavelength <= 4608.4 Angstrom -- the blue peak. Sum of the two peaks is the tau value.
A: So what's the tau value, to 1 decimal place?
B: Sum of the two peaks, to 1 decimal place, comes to 87.8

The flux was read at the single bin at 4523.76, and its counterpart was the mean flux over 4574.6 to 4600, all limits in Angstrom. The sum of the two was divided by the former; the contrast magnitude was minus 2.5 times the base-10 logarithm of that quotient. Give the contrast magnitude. -0.790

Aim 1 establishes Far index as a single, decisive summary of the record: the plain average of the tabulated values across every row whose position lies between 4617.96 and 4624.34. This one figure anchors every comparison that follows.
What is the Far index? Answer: 39.3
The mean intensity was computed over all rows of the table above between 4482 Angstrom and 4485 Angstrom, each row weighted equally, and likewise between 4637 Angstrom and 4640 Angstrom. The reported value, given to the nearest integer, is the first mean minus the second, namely -5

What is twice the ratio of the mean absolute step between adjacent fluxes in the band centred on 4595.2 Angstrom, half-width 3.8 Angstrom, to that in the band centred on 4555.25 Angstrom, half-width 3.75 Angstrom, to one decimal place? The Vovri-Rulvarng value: 1.7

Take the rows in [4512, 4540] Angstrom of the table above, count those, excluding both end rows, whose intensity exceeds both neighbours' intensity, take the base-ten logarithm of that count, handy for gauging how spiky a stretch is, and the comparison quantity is 0.6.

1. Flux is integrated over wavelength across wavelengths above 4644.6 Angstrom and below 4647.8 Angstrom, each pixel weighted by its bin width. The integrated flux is 122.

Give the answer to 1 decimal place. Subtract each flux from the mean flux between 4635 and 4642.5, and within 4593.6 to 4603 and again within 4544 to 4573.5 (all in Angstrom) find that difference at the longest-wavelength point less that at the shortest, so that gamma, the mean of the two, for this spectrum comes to 0.9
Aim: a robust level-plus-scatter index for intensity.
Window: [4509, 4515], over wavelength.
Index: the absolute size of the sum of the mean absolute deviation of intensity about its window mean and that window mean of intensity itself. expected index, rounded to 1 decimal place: 40.0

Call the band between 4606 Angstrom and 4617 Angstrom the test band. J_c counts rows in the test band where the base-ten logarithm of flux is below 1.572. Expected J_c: 0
